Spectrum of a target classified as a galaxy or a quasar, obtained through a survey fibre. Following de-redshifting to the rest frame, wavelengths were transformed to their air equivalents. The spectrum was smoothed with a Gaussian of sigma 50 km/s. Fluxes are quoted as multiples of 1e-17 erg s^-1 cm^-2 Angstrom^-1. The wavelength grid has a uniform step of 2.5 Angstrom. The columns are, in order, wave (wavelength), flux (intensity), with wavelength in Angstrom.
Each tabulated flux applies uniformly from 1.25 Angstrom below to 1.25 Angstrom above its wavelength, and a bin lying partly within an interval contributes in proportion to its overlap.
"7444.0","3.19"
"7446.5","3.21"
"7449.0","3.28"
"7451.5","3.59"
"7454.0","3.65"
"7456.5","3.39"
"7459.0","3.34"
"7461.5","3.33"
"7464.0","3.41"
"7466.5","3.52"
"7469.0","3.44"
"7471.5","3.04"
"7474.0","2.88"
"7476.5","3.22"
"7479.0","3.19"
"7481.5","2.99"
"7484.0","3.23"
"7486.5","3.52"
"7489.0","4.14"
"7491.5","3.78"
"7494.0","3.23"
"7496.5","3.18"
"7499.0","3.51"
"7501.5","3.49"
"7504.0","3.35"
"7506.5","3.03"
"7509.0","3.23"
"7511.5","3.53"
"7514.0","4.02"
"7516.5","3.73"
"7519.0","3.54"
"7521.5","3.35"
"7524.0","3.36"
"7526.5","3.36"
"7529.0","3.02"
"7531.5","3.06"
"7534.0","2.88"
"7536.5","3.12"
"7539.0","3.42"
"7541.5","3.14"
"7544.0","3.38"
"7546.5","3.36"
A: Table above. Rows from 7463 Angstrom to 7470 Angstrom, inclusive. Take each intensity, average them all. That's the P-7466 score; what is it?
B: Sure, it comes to 3.46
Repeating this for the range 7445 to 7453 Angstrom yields 3.36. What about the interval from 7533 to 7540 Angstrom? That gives 3.14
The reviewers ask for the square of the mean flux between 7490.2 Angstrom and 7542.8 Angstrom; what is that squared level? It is 11.2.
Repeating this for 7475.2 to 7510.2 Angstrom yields 11.3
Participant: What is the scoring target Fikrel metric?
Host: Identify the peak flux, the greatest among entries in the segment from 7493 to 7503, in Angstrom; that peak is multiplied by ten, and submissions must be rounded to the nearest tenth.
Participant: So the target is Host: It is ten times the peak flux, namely 35.1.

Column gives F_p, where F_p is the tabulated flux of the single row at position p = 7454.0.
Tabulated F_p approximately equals 3.65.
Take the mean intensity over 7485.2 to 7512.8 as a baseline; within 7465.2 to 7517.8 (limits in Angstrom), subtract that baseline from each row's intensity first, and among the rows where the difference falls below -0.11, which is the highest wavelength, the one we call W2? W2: 7509.0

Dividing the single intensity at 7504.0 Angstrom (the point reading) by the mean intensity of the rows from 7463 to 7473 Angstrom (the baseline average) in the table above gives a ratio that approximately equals 1.00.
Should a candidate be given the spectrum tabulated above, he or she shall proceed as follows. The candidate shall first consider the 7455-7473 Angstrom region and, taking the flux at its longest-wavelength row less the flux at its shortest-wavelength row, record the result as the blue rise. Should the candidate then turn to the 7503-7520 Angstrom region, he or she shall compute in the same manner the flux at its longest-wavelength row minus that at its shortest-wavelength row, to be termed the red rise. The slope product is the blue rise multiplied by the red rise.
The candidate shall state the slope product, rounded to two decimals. -0.07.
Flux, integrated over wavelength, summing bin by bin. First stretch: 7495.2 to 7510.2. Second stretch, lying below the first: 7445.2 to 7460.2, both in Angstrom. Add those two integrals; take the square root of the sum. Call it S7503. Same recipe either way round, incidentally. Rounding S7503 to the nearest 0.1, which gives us 10.0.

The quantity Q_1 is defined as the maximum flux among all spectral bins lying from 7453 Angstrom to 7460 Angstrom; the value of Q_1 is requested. 3.65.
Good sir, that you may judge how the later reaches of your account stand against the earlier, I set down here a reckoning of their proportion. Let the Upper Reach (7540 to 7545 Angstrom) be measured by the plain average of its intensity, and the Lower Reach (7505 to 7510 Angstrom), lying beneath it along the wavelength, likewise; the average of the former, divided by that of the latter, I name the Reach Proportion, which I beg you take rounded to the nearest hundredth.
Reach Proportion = 1.04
